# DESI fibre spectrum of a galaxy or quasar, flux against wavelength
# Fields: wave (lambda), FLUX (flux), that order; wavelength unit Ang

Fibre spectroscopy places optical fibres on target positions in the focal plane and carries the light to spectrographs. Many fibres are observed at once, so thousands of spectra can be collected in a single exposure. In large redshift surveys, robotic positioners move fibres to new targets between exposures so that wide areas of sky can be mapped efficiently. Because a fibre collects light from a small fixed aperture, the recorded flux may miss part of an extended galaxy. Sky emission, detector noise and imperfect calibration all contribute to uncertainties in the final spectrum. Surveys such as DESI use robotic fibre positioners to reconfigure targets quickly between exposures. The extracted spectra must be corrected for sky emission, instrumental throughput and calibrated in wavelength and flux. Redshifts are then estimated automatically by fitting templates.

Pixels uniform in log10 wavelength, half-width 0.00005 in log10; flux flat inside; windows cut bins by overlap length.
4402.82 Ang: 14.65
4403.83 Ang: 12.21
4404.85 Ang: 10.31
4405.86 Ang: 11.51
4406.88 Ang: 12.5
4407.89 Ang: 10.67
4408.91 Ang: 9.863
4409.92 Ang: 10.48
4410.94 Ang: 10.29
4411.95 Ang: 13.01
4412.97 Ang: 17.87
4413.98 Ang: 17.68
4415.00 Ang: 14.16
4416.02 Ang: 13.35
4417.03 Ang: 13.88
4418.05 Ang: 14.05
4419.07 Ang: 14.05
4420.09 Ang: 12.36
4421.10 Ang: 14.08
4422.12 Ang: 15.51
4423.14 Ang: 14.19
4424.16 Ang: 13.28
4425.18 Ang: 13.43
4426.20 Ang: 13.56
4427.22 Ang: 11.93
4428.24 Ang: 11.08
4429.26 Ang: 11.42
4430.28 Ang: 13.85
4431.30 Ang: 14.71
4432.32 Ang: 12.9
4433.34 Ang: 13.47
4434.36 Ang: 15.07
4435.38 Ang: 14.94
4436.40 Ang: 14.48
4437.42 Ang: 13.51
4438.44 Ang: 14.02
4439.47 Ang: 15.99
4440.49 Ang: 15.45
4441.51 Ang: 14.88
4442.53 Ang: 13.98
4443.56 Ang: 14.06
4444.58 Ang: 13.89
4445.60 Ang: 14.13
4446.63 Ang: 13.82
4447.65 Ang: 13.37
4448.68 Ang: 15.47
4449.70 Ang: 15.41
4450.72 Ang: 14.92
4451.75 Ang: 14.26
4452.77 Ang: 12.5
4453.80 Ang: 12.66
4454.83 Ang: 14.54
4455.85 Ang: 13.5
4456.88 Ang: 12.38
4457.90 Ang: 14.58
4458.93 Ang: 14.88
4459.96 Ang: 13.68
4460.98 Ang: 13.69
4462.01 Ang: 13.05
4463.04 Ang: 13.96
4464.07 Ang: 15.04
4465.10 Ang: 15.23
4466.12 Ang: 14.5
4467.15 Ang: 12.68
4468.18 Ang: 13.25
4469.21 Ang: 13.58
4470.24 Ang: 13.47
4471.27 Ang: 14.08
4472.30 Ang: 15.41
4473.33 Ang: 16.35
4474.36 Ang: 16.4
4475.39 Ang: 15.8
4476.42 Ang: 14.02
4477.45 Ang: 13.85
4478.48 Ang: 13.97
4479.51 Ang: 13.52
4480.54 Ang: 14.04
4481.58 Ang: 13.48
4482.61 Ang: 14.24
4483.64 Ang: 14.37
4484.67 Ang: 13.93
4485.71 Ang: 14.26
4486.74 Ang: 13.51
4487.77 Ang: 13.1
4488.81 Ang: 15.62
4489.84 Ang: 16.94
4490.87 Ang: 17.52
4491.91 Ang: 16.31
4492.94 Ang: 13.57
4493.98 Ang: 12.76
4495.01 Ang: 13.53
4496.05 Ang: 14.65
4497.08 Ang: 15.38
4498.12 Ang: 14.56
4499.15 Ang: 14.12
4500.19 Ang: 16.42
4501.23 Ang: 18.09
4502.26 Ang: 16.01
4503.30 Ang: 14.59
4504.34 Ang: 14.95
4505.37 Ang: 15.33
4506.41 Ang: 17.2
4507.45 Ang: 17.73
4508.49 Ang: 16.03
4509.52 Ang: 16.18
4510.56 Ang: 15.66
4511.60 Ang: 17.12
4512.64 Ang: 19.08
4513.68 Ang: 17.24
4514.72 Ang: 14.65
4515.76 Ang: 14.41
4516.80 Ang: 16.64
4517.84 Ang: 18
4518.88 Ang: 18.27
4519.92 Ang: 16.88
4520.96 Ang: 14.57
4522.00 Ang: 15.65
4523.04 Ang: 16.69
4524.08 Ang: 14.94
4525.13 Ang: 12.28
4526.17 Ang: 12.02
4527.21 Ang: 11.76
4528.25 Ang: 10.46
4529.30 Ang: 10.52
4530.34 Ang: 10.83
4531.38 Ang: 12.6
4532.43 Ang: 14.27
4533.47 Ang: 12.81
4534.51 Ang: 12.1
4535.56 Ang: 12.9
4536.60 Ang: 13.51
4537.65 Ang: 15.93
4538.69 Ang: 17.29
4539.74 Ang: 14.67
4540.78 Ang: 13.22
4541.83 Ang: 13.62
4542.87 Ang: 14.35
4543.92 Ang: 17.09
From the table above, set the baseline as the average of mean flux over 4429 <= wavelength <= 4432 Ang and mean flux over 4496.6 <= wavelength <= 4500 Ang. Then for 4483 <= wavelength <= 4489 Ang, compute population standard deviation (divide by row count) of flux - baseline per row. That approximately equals 0.79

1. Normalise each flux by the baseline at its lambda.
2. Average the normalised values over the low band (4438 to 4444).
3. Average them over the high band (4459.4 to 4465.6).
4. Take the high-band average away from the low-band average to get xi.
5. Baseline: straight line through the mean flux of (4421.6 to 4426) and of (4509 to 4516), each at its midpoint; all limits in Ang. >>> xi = 0.08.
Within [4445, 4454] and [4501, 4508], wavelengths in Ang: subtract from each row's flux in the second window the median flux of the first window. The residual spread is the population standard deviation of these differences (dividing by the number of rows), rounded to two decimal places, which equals 1.30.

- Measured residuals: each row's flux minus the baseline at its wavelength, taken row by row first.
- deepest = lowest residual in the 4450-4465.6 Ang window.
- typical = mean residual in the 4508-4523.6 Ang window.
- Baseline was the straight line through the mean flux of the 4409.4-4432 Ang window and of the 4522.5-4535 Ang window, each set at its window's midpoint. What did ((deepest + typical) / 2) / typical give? 0.4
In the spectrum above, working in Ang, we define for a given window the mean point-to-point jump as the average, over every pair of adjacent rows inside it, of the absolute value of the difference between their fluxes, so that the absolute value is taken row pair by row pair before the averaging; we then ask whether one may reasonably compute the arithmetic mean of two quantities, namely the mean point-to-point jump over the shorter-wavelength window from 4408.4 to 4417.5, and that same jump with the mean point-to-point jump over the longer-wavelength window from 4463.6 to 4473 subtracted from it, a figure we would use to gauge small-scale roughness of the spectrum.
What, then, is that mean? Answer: 1.3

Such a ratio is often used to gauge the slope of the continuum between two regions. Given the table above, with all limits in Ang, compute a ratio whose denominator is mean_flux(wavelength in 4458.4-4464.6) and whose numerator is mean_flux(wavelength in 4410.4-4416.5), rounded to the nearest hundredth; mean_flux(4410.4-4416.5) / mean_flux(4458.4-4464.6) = 1.02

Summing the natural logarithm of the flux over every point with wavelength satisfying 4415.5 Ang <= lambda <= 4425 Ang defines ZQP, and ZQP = 23.6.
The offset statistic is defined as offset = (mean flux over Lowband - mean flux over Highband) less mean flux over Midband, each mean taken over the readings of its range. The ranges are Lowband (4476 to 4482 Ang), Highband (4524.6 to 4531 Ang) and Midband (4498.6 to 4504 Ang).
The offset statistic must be -13.3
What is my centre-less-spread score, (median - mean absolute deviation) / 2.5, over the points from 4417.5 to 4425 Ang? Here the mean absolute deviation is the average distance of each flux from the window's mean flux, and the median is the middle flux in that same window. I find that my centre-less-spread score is 5.37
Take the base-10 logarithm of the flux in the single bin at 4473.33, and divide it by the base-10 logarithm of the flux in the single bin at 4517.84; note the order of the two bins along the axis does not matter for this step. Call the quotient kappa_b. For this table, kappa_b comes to 0.97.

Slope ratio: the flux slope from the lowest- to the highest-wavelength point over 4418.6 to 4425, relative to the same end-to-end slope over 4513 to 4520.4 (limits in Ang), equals 3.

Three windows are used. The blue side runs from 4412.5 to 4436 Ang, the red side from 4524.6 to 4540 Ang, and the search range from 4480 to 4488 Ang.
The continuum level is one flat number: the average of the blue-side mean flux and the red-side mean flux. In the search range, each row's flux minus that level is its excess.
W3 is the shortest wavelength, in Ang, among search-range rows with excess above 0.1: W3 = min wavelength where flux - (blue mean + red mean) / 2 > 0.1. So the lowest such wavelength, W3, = 4480.54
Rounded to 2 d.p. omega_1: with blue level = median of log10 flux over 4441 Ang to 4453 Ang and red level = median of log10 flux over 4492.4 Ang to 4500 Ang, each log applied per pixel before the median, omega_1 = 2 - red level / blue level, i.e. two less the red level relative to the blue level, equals 1.00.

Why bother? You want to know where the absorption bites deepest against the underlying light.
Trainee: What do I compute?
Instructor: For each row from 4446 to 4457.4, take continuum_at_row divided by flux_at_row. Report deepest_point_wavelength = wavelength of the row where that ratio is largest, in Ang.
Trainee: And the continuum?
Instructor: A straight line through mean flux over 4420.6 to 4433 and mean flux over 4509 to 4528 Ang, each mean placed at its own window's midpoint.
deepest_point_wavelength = 4456.88 Ang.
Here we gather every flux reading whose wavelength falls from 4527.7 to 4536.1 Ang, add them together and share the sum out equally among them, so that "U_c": 12.1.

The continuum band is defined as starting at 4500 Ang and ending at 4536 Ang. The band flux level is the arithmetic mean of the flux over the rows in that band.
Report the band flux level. 15.0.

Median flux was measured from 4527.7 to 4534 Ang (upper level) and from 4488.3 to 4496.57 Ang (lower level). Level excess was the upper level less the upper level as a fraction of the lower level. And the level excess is 10.9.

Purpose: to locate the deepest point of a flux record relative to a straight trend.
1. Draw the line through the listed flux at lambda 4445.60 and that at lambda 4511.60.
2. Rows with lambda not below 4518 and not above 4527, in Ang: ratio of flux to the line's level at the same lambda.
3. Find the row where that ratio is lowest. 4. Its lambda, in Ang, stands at 4526.17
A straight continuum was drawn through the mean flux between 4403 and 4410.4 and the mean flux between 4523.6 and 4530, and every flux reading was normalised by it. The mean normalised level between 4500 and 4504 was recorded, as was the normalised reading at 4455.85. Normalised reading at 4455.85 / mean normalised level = 0.85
